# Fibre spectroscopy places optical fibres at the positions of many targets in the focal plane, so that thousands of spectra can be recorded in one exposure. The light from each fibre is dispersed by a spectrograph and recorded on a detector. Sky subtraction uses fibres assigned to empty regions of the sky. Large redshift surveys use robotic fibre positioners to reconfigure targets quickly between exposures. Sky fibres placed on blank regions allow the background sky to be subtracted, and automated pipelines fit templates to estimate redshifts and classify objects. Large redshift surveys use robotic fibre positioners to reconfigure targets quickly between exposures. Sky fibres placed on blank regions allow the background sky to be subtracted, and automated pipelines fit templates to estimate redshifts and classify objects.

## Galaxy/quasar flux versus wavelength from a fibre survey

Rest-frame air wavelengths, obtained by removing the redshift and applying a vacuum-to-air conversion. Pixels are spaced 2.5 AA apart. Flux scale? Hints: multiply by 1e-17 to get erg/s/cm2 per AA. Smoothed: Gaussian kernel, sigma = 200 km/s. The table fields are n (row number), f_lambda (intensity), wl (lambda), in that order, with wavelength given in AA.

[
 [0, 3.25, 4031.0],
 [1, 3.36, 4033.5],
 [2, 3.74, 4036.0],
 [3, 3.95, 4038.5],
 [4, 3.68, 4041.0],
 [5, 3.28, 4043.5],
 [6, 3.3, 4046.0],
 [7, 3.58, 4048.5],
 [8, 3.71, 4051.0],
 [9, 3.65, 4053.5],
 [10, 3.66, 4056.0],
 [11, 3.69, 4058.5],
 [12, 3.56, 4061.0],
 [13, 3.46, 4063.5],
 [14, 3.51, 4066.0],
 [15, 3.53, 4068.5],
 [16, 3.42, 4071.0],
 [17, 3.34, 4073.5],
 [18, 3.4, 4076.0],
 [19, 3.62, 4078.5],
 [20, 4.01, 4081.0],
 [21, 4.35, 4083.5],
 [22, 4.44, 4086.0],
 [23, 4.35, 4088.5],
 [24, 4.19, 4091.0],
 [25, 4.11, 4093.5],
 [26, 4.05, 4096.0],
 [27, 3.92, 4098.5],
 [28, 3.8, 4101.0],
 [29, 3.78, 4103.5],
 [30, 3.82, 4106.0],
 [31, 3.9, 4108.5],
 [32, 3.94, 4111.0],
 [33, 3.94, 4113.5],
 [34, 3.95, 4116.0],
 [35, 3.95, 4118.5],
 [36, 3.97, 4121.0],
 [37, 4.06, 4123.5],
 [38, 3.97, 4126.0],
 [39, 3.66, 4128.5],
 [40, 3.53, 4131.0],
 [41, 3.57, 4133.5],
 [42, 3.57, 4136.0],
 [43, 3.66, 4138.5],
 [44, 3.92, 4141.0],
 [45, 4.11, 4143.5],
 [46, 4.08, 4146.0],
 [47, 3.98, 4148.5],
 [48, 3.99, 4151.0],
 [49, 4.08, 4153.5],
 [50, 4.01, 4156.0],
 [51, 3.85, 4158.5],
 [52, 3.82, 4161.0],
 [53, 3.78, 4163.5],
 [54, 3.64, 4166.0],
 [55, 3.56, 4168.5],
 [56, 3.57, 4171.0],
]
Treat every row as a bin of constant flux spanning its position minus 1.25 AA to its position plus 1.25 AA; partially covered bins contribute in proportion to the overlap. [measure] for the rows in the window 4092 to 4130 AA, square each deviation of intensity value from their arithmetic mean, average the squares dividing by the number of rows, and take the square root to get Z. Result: 0.113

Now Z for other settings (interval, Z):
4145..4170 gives 0.171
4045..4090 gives 0.343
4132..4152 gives 0.210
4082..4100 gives 0.174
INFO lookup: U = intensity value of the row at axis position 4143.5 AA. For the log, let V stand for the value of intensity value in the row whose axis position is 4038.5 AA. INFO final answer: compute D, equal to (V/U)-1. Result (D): -0.04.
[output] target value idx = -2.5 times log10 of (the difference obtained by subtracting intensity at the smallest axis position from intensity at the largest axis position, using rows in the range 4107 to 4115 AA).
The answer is 3.5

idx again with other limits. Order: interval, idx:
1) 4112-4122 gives 3.8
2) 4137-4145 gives 0.9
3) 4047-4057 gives 2.7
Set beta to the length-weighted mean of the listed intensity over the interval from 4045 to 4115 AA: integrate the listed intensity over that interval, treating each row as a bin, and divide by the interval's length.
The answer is 3.79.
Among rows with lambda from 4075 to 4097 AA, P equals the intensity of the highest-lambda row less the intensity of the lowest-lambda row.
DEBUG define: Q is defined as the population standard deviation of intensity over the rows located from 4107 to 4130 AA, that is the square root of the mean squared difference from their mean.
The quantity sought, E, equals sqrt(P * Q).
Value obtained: 0.26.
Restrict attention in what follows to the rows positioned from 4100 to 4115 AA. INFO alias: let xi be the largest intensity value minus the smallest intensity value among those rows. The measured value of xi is 0.2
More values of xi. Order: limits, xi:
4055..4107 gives 1.1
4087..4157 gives 0.8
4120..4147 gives 0.6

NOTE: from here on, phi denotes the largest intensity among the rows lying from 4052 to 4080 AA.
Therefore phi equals 3.69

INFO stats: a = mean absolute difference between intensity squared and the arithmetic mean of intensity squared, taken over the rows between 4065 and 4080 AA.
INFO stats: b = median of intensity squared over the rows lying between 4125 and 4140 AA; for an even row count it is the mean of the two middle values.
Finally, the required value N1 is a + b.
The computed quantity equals 13.6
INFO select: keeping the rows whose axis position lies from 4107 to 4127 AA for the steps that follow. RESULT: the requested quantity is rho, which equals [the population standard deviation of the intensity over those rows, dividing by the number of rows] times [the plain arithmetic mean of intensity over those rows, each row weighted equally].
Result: 0.17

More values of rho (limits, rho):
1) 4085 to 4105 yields 0.92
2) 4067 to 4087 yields 1.56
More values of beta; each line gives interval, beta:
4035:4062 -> 3.62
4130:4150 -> 3.81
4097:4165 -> 3.87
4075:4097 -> 4.07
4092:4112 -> 3.92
